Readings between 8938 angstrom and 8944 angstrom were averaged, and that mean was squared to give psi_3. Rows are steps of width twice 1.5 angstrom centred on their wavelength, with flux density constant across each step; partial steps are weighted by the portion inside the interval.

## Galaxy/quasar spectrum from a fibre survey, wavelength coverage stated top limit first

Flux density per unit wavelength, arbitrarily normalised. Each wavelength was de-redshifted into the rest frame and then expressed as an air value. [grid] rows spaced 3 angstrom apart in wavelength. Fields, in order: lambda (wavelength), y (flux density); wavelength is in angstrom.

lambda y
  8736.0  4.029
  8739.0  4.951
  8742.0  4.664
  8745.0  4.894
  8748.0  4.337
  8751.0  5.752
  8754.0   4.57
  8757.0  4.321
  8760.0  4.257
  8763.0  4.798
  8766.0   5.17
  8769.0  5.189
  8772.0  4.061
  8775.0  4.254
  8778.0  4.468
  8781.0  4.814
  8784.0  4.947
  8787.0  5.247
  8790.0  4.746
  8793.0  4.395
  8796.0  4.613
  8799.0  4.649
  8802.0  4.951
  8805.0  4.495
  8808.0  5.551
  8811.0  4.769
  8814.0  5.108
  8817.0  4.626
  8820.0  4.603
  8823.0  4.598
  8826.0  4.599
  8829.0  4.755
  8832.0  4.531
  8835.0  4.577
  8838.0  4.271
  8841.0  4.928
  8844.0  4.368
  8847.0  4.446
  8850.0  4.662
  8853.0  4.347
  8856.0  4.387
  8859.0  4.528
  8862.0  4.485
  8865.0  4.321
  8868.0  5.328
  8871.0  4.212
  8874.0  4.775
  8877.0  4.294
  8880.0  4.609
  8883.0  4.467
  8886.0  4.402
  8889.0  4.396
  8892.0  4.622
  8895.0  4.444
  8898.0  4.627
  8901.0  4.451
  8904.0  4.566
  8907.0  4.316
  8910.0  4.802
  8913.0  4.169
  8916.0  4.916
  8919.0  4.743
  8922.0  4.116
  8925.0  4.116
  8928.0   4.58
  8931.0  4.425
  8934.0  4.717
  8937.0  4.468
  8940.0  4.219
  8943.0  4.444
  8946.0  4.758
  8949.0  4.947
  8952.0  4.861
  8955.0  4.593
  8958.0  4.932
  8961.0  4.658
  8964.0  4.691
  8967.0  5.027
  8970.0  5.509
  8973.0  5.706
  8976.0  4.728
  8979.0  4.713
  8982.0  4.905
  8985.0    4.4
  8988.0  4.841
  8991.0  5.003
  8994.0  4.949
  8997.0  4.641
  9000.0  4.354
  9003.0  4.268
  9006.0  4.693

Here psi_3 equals 18.8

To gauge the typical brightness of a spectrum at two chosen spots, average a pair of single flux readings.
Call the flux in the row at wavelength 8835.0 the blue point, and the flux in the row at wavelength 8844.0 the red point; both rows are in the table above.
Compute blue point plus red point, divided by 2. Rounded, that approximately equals 4.47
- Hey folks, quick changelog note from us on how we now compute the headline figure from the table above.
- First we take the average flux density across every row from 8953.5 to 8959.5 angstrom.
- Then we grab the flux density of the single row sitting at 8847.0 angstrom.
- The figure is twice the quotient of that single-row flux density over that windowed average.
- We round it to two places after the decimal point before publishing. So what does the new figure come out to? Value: 1.87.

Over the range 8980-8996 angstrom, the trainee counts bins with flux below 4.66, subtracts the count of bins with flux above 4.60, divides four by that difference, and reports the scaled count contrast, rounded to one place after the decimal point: -1.3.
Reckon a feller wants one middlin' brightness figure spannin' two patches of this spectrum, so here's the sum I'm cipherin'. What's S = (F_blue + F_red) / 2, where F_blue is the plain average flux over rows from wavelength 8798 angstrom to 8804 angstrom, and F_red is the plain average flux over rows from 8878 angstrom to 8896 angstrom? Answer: 4.64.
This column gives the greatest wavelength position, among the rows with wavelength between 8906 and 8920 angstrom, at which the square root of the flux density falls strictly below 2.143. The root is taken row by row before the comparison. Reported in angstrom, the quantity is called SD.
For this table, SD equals 8913.0 angstrom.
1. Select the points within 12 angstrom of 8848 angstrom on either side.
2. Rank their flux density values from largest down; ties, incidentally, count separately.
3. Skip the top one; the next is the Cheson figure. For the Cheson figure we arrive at 4.662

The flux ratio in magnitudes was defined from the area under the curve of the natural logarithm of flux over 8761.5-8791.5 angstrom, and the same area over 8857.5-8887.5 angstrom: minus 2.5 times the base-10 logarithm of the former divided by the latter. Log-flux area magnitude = -0.034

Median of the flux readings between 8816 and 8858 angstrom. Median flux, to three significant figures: 4.59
